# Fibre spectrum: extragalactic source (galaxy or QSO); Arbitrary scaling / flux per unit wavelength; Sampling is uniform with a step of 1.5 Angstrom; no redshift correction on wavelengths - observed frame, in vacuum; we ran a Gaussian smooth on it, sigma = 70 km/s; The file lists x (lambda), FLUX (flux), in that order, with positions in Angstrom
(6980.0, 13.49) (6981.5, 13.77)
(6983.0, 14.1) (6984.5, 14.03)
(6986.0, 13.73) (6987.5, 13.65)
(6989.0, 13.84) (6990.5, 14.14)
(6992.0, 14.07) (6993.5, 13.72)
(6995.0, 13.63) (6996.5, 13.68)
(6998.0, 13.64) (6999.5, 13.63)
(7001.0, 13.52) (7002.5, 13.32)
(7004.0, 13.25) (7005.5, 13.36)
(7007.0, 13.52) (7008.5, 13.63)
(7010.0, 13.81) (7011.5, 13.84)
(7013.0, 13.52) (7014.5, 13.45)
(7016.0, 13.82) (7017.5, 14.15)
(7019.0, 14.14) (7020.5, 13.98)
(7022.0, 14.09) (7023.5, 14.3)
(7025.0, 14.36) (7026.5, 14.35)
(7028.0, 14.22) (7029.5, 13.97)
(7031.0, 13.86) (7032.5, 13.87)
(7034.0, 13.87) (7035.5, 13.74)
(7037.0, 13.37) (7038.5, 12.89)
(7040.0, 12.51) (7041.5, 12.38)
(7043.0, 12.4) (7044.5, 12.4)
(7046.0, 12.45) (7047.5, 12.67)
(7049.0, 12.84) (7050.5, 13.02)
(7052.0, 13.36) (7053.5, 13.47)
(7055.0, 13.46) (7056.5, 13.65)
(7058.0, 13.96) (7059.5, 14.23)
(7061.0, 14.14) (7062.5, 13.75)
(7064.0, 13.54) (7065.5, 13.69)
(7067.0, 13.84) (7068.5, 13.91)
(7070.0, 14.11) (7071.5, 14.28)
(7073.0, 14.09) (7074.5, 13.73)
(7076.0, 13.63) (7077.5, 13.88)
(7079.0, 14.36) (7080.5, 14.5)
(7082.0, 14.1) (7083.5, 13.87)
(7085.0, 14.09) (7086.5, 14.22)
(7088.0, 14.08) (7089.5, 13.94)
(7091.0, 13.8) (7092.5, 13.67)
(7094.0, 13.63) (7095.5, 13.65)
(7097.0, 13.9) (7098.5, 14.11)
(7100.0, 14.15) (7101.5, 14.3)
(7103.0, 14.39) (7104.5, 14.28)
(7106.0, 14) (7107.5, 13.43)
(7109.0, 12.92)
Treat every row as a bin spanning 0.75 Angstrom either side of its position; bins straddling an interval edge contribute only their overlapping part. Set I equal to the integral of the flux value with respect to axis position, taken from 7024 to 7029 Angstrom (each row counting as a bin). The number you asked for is 71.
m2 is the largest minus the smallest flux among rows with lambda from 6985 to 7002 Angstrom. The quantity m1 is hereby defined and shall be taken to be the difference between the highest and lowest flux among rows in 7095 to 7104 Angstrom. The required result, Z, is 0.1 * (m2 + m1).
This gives 0.14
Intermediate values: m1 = 0.74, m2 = 0.62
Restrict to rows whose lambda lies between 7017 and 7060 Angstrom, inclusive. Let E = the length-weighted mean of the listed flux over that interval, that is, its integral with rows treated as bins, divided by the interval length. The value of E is 13.5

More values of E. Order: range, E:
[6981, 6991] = 13.9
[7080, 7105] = 14.0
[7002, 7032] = 13.9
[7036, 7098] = 13.6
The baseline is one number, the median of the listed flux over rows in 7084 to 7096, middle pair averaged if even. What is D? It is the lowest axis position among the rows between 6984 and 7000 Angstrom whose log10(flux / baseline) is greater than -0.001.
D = 6984.5 Angstrom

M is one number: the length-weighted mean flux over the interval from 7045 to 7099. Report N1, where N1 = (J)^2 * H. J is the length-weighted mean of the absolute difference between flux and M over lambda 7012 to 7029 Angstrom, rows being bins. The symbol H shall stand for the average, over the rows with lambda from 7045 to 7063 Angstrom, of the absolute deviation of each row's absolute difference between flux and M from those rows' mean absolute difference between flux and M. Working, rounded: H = 0.331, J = 0.37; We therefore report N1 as 0.045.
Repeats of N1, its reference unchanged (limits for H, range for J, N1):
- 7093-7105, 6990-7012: 0.008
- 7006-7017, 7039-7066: 0.040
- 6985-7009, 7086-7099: 0.005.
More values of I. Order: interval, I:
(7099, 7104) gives 71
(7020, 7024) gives 56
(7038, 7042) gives 50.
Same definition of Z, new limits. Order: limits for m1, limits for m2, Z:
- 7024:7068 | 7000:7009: 0.24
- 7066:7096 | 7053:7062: 0.16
